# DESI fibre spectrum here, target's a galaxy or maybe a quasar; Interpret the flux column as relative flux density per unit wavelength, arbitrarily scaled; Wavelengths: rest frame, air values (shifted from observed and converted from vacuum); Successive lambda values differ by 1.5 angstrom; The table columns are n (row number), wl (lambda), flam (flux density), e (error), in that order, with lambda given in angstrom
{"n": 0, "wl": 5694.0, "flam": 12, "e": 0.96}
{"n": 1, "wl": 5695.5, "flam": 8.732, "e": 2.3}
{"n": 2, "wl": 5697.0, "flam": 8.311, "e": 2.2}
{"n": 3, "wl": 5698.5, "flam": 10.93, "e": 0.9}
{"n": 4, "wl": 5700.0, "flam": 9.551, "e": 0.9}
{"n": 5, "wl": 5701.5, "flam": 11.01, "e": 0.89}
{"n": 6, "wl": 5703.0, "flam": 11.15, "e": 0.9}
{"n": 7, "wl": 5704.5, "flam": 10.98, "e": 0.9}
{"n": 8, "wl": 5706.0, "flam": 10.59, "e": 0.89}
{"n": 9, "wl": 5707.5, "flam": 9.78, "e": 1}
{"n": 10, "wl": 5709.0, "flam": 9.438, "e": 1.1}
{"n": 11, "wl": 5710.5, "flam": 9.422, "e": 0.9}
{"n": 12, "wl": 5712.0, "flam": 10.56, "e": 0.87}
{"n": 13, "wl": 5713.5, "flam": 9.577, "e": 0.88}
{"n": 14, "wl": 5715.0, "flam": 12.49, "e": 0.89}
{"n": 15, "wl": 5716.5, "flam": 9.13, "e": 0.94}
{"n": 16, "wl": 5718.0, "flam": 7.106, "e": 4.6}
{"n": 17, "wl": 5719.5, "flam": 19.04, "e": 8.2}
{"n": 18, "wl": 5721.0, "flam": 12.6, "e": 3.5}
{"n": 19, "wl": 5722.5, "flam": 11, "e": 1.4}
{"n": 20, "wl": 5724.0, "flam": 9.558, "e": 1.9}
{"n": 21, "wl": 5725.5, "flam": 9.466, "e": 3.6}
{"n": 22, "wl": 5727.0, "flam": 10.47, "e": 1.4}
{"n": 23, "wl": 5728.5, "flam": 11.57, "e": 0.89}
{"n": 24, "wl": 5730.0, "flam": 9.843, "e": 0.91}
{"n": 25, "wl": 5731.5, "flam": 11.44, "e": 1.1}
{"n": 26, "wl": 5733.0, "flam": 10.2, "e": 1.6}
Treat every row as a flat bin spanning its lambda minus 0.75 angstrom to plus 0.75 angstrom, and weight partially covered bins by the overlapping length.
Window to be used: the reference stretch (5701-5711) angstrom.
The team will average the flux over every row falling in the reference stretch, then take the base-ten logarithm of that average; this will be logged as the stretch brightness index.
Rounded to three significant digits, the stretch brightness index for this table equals 1.01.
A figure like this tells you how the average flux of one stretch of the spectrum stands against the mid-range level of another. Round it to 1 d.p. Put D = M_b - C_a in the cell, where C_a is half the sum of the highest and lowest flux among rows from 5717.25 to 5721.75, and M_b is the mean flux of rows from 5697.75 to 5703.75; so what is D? -2.4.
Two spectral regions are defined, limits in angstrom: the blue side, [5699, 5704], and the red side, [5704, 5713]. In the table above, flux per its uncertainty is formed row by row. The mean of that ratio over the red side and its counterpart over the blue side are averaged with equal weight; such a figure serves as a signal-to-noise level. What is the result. 11.3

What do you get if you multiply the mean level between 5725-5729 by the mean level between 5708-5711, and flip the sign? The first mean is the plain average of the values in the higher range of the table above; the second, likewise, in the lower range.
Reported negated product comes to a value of -99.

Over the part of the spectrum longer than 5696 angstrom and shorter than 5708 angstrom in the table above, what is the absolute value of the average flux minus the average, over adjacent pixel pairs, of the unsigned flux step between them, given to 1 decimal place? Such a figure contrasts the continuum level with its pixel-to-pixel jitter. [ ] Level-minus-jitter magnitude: 9.3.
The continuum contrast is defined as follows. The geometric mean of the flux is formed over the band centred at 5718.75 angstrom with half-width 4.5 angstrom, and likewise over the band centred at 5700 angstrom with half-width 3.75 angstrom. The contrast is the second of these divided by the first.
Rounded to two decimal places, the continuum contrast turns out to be 0.89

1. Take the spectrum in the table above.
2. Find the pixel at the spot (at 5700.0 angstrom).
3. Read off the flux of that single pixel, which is 9.551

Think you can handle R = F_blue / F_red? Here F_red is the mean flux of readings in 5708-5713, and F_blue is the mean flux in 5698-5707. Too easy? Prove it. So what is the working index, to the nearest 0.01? 1.09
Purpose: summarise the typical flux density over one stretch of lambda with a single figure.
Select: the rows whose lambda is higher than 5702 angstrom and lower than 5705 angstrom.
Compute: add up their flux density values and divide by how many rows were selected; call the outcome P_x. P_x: 11.1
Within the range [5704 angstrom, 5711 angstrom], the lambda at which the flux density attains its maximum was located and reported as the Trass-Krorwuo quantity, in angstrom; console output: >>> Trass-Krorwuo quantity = 5704.5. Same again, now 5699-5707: 5703.0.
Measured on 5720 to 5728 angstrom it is 5721.0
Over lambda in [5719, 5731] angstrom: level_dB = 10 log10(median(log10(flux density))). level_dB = 0.13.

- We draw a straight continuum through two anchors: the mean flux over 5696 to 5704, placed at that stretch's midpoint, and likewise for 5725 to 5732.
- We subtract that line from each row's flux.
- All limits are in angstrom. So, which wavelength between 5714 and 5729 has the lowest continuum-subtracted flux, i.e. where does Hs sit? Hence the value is 5718.0 angstrom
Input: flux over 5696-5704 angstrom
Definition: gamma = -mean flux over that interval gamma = -10.2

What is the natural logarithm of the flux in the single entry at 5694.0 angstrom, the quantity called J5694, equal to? 2.48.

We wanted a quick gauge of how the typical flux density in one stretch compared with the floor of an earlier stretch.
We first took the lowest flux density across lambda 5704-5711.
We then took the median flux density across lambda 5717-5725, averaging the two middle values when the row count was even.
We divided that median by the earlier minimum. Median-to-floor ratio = 1.17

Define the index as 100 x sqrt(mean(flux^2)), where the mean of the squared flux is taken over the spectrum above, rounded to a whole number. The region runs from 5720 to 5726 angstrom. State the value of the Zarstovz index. 1073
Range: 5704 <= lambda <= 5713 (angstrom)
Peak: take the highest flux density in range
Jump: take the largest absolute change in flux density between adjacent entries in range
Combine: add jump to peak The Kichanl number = 12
